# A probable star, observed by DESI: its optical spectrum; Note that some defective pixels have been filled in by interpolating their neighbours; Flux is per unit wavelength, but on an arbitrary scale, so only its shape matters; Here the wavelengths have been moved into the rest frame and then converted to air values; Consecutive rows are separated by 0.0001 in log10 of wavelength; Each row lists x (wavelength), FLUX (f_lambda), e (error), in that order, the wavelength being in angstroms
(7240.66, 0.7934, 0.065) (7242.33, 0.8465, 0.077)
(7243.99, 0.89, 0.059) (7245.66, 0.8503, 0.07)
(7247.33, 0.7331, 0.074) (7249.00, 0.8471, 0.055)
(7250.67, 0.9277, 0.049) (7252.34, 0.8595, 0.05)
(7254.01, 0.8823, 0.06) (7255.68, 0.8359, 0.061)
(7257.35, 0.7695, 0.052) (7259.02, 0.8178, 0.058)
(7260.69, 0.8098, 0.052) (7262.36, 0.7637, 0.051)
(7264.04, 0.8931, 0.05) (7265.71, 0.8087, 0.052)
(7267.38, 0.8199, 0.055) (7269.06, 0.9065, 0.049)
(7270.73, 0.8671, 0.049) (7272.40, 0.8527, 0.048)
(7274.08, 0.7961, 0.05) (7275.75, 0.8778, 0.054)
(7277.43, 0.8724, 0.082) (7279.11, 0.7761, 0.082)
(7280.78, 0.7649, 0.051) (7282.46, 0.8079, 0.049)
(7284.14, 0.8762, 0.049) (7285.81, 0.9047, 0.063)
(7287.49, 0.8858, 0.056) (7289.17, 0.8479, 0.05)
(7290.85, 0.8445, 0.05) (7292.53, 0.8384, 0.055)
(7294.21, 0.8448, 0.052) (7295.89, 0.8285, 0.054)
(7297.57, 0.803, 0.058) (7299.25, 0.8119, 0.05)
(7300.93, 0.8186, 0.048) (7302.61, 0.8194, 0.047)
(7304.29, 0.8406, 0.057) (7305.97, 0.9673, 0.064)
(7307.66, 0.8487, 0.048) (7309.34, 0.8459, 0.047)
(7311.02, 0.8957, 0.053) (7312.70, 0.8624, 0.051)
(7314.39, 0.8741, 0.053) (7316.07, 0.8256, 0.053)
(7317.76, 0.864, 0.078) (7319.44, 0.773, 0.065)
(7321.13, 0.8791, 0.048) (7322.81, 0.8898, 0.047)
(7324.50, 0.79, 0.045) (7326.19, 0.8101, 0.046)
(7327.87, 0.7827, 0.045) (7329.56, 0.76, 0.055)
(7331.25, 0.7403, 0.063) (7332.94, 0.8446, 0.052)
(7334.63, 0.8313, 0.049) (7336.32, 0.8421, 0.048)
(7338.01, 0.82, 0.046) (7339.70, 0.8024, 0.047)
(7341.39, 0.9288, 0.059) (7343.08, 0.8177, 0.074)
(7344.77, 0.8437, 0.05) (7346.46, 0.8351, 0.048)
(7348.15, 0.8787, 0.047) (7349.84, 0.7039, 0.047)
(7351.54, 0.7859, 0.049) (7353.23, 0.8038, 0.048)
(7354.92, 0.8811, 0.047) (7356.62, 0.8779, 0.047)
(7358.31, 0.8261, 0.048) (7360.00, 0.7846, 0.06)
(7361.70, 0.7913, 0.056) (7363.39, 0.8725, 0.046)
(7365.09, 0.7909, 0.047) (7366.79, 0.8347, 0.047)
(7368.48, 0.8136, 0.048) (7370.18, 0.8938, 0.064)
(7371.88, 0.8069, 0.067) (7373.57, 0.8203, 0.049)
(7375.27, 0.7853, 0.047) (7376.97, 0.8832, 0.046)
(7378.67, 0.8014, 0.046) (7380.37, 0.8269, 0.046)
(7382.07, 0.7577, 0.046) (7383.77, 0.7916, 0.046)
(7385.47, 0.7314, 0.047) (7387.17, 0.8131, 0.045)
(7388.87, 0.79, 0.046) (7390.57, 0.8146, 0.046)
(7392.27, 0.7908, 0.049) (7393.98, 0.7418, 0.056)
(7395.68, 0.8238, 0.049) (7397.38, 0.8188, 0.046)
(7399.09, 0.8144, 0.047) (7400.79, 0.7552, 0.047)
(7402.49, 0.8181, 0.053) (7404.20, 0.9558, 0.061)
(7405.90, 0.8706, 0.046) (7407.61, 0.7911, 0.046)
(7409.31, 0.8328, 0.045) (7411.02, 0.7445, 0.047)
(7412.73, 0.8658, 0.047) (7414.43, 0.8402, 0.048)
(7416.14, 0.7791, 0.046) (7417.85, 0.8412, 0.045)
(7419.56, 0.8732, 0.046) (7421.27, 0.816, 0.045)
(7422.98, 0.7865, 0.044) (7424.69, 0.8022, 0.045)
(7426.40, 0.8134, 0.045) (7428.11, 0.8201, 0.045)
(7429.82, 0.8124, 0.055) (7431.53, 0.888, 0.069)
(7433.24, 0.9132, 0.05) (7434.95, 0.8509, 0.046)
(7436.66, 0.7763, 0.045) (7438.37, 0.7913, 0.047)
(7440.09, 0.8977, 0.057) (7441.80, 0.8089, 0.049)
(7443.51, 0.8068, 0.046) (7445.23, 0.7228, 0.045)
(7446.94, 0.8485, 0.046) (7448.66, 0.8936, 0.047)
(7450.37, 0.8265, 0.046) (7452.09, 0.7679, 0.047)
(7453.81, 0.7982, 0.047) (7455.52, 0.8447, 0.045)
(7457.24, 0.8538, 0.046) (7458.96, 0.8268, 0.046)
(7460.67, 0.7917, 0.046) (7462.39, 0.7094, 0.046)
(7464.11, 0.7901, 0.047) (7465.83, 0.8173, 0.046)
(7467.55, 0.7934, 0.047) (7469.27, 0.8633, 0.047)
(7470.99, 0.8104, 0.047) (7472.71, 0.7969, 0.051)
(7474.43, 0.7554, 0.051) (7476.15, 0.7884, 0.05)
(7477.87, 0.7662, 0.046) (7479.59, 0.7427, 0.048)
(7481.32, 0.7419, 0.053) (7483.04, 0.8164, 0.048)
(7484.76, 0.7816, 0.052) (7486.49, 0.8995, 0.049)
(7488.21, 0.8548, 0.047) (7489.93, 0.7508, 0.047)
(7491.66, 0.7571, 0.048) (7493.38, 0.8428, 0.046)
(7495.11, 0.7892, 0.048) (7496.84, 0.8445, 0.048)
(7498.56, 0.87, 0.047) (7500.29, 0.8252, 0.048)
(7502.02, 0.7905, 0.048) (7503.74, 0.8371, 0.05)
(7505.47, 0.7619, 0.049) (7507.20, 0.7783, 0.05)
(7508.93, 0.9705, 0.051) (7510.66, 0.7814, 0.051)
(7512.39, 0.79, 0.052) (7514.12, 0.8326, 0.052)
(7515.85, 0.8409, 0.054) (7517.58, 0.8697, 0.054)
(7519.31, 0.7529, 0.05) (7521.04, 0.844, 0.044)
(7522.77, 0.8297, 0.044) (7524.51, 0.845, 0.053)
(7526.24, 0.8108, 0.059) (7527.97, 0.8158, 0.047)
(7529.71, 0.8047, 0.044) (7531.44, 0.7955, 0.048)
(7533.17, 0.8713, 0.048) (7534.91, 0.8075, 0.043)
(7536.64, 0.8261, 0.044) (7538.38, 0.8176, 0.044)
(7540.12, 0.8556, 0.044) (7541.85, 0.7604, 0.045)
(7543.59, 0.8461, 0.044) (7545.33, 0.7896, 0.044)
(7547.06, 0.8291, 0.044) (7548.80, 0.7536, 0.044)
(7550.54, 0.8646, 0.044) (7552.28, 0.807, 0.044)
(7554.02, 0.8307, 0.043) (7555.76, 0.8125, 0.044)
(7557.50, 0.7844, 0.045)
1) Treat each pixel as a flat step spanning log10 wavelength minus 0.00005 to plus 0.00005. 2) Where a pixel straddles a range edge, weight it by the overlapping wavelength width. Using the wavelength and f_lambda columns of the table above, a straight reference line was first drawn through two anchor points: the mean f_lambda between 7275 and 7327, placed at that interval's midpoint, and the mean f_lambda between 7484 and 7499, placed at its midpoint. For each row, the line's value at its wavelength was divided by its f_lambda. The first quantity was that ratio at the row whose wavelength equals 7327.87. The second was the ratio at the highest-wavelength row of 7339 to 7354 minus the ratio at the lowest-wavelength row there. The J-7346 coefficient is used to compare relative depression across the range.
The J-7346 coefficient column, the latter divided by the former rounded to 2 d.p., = 0.00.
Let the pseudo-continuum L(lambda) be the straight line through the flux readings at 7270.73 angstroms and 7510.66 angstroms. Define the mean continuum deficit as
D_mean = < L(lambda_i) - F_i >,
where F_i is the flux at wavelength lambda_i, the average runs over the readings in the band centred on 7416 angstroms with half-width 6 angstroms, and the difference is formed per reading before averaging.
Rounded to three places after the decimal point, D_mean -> -0.008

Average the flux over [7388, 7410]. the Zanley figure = 0.817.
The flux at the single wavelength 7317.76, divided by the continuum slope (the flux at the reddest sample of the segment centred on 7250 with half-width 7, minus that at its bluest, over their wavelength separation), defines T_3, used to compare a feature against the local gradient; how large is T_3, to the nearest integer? -187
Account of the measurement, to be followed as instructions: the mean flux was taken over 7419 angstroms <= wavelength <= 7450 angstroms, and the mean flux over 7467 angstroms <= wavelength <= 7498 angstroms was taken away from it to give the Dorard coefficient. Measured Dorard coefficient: 0.03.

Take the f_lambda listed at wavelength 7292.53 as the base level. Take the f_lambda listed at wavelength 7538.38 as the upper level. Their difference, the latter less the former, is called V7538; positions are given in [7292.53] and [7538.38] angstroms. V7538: -0.021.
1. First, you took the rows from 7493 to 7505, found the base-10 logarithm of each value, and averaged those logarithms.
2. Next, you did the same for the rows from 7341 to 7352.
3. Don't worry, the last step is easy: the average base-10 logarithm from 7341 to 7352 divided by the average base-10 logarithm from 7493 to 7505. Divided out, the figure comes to 1.02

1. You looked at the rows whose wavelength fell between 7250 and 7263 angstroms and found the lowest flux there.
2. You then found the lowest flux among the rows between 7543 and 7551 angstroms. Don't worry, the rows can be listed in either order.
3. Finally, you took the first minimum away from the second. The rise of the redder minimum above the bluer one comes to -0.01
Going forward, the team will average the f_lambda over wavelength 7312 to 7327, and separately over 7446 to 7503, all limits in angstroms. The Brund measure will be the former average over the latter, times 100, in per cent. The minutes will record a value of 104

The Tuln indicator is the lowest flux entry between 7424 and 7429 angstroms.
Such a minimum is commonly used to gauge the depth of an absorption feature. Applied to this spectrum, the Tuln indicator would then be 0.8022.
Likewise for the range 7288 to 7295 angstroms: 0.8384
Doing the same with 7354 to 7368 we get 0.7846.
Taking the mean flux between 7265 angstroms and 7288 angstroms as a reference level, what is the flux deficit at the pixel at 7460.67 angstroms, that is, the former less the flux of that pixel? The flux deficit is 0.052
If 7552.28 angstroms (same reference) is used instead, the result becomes 0.037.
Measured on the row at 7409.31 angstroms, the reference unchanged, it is 0.011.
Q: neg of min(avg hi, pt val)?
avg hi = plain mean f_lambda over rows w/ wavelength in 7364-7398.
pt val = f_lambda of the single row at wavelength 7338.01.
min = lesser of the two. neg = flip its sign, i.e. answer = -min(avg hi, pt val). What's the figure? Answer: -0.807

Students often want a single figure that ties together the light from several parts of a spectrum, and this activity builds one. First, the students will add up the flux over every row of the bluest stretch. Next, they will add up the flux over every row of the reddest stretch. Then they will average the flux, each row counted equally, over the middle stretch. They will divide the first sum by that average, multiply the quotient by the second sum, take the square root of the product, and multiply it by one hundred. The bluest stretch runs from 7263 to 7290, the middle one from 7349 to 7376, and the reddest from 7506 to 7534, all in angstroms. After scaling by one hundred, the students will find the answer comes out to 1482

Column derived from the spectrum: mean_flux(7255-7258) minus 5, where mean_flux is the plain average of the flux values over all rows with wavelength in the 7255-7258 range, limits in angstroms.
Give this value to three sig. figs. -4.20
